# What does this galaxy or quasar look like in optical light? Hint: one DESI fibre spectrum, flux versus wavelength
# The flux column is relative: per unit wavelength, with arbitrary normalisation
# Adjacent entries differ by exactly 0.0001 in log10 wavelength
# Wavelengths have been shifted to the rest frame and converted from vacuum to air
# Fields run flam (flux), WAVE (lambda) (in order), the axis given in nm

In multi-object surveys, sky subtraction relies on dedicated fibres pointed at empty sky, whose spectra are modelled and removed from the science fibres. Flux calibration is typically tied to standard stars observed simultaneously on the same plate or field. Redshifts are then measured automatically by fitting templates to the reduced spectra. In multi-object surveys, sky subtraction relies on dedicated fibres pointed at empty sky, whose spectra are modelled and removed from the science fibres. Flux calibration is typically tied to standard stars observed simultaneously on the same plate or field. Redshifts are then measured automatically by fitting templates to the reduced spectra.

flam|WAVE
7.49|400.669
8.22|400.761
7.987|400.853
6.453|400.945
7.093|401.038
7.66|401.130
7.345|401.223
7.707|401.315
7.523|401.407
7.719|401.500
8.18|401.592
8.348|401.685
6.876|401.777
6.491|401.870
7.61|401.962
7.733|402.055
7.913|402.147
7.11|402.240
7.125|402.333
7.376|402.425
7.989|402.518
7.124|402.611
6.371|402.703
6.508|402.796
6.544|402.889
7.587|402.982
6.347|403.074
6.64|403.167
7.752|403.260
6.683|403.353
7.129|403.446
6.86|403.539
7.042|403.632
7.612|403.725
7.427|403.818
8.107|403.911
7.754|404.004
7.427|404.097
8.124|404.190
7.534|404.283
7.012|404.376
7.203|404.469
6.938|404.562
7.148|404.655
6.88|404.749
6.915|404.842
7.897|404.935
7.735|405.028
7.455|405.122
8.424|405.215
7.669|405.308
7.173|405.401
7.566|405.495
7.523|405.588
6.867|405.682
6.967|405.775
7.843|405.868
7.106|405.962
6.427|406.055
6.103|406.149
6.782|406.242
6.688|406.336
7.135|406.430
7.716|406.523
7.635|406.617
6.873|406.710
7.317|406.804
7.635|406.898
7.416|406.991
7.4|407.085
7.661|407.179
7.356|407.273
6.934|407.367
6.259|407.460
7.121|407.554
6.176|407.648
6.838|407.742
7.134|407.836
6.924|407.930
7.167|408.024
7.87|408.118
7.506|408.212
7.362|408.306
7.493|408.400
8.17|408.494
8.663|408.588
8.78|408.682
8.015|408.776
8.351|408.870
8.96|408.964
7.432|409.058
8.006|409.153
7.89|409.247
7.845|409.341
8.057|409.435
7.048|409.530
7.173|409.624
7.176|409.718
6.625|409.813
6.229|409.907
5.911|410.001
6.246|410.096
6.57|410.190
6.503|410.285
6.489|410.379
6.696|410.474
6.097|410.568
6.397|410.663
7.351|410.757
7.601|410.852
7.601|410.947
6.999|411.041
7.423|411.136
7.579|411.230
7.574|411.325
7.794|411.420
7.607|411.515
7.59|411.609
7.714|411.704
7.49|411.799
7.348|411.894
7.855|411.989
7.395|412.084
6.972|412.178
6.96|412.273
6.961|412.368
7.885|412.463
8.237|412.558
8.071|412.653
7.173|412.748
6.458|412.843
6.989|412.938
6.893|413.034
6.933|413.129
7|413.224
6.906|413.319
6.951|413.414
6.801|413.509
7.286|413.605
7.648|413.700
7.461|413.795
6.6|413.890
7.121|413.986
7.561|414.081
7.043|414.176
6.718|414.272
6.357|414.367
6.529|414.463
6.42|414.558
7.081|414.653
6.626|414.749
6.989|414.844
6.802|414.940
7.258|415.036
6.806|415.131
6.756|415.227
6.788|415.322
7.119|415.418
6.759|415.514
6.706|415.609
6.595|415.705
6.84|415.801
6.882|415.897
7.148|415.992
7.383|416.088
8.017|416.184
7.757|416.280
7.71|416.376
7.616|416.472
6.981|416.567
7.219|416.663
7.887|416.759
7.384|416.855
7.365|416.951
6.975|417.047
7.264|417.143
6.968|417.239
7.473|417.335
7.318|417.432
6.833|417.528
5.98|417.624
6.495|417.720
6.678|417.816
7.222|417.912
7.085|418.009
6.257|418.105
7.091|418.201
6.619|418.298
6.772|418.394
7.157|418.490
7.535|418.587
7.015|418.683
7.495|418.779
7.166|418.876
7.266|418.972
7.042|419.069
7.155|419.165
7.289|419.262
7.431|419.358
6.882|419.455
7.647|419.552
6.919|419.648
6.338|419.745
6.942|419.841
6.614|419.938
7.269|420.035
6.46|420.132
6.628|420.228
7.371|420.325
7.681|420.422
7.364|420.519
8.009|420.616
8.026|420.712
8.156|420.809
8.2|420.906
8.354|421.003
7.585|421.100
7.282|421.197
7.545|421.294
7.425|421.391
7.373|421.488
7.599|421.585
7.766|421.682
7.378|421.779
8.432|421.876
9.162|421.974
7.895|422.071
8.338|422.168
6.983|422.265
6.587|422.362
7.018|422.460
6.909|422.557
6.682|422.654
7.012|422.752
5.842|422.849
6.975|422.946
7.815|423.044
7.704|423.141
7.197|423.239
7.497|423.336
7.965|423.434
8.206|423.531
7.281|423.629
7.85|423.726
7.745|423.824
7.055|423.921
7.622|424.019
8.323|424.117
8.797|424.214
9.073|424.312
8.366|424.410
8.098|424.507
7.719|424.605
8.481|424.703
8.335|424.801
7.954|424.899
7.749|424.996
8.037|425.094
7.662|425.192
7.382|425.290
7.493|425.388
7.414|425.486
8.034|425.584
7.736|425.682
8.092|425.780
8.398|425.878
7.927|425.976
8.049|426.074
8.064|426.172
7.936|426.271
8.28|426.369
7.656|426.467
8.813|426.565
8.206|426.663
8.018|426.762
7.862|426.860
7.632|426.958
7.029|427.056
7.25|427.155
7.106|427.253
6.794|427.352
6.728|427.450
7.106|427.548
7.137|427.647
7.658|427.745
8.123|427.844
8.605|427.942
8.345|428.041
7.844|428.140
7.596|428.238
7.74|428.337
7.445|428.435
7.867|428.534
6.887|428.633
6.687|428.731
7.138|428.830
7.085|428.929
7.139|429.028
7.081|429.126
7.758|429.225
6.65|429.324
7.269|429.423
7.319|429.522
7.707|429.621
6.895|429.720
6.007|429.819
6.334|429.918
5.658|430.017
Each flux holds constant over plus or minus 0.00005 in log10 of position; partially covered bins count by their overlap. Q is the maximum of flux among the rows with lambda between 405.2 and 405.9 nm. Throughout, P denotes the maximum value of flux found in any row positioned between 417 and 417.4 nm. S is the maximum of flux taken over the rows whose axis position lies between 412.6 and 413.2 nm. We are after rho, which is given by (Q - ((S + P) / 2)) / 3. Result 0.22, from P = 7.473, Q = 8.424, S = 8.071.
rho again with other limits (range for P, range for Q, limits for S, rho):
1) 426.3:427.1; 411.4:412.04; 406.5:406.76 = -0.14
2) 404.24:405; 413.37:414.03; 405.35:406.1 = -0.07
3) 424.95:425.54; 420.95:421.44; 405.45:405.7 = 0.18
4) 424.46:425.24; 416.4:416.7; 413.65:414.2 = -0.15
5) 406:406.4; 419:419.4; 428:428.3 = -0.04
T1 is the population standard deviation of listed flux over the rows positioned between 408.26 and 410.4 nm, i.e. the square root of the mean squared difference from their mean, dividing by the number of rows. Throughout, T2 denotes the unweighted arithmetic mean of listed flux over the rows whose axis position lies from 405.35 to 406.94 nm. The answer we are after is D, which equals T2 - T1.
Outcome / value 6.3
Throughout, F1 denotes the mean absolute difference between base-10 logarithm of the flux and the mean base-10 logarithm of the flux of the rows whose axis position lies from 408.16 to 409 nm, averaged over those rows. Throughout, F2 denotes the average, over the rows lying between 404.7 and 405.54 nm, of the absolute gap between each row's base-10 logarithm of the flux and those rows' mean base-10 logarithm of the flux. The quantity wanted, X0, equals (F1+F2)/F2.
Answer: 2.22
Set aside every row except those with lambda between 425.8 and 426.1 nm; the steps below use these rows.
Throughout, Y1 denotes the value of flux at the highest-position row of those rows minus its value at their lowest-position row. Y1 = -0.3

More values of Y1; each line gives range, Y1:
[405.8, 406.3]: -1.1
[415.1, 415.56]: 0.0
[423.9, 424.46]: 1.3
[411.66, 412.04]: 0.1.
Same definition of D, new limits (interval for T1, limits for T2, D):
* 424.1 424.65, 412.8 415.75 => 6.5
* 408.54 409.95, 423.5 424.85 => 7.3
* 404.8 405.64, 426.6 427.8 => 7.0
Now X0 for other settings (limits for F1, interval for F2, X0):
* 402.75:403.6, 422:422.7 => 1.80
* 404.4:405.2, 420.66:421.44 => 1.93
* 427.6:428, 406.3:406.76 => 2.20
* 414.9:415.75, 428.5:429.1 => 1.64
